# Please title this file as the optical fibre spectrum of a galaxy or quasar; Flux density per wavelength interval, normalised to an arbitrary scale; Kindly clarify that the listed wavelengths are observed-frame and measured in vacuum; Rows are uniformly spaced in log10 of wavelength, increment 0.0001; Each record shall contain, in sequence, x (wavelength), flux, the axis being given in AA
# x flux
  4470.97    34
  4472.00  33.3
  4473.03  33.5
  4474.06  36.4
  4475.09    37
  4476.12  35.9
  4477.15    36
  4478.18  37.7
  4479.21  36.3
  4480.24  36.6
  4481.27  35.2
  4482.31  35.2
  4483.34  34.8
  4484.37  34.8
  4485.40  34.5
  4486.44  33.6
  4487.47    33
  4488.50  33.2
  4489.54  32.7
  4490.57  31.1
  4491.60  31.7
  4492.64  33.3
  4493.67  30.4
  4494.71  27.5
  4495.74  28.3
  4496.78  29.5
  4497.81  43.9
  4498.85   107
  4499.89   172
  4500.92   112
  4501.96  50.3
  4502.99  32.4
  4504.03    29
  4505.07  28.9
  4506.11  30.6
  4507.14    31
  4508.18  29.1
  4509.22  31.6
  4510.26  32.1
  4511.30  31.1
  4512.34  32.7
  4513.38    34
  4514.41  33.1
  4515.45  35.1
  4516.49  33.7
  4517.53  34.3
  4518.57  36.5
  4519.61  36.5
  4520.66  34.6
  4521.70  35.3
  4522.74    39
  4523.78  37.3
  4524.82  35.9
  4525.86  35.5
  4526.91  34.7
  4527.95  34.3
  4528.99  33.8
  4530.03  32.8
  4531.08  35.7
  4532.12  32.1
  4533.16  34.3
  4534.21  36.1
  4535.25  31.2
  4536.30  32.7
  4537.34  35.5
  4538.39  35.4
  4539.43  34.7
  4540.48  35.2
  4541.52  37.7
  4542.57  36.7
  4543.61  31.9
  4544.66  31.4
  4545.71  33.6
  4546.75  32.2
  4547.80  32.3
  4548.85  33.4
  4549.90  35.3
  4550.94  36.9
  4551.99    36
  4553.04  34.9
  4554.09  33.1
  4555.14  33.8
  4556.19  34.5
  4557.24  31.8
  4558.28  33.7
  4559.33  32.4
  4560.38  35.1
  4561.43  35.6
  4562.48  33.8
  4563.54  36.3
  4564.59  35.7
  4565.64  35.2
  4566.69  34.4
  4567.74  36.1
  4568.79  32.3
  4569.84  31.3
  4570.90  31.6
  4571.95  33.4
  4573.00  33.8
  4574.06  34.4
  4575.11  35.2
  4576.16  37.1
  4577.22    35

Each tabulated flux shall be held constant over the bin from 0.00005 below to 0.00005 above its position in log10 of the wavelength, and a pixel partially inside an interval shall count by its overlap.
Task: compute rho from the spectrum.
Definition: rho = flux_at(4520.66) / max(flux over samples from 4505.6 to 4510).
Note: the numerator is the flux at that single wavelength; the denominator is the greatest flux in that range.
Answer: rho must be 1.09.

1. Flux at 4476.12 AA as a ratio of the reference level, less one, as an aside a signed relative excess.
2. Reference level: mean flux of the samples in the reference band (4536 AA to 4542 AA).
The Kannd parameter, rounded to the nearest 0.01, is 0.02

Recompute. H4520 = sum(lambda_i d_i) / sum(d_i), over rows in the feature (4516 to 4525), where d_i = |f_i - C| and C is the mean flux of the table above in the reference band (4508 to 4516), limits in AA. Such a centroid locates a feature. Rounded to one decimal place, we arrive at 4521.4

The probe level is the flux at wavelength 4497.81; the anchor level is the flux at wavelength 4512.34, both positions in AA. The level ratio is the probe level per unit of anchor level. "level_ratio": 1.34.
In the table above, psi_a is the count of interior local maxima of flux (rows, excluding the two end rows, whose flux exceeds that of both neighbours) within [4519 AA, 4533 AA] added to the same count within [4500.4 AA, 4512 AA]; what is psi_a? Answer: 4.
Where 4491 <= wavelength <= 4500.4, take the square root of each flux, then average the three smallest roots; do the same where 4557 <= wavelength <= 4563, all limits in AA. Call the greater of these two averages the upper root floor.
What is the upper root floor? 5.71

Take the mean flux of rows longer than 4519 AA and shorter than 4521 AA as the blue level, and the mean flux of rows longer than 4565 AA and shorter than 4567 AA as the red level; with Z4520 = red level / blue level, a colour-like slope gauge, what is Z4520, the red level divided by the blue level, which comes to 0.98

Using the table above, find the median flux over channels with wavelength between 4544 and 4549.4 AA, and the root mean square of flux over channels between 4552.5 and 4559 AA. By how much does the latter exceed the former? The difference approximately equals 1.3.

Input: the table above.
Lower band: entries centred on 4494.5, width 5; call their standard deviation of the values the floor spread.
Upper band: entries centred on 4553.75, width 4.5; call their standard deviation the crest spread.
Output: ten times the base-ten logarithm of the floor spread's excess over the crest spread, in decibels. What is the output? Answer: 0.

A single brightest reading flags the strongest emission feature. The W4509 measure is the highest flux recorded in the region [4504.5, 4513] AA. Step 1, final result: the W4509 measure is 32.7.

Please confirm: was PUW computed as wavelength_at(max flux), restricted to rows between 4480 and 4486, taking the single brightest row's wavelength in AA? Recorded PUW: 4480.24 AA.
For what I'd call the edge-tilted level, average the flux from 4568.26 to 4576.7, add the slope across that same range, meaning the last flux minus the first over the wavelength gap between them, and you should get 34.3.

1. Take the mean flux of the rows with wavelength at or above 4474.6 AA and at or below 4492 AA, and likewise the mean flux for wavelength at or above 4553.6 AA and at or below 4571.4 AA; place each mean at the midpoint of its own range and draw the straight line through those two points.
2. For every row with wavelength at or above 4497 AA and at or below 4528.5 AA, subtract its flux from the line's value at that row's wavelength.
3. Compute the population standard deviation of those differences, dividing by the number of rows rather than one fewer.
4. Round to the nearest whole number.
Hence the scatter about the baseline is 30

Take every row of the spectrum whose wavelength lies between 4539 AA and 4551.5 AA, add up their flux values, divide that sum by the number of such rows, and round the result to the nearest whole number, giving 34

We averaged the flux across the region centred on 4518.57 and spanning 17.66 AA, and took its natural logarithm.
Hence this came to 3.549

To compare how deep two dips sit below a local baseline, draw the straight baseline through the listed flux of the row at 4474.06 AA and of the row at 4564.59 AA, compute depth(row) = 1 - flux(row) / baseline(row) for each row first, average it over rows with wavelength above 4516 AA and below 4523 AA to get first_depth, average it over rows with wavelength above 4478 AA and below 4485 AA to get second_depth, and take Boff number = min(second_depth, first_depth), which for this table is 0.01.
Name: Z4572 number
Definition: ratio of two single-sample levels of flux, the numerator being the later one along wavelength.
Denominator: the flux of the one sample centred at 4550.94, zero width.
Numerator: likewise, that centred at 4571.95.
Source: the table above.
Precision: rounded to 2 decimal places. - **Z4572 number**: 0.91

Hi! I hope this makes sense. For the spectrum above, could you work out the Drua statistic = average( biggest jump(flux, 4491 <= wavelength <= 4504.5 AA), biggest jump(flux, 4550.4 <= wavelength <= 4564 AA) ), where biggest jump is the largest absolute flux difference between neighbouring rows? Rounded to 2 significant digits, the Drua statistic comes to 34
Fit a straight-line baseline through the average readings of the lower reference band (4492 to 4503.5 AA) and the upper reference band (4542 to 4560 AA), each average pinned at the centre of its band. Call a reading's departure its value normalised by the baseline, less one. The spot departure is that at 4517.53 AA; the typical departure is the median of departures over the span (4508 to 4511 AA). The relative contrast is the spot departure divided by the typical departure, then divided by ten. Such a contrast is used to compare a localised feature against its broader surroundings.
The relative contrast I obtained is 0.076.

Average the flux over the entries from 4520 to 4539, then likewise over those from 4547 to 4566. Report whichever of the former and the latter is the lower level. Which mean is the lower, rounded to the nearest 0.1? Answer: 34.4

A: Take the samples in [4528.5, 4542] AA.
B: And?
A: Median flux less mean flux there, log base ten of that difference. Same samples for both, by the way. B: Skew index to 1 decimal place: -0.5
